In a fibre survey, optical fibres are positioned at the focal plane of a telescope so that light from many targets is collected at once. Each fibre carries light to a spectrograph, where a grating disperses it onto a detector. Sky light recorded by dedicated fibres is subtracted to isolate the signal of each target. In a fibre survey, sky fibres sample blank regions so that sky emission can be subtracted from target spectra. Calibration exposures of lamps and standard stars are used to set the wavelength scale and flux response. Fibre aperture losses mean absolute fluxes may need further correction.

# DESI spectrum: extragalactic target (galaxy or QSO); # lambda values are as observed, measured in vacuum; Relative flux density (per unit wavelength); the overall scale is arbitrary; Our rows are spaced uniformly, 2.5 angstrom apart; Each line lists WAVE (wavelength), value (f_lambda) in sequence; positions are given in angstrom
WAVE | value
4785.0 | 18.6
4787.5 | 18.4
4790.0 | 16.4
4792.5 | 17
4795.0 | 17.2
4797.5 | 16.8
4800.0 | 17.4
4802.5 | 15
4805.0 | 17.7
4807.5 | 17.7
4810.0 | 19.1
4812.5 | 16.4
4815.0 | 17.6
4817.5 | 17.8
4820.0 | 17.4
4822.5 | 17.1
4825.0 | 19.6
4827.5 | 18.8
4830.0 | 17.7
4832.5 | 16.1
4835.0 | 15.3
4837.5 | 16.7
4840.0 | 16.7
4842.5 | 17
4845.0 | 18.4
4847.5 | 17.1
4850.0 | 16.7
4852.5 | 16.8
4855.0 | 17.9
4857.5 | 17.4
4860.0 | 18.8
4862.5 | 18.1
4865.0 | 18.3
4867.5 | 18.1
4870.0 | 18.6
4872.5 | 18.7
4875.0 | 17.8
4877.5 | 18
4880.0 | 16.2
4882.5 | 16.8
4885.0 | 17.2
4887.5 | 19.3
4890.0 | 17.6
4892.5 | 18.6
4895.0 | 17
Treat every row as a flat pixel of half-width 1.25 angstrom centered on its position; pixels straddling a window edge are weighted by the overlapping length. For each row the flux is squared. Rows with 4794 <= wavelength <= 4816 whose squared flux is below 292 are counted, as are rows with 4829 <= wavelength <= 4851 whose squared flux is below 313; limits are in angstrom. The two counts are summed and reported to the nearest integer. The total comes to 10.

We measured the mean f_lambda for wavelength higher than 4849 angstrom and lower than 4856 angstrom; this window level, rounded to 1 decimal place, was 17.1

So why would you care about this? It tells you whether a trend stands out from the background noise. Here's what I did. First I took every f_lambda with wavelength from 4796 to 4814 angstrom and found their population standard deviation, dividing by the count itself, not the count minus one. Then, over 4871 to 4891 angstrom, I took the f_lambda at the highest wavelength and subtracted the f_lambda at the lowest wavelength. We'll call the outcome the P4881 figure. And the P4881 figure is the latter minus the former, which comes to -2.3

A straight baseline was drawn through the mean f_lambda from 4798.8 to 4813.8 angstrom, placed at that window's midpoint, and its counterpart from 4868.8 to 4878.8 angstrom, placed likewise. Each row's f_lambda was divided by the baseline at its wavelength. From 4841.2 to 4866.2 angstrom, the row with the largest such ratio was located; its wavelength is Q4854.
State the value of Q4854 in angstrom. 4860.0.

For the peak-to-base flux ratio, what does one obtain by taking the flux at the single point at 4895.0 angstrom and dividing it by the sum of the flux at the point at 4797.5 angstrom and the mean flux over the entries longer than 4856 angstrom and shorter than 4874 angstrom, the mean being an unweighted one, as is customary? 0.485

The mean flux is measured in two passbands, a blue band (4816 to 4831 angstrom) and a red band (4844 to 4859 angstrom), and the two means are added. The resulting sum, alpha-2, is 35.5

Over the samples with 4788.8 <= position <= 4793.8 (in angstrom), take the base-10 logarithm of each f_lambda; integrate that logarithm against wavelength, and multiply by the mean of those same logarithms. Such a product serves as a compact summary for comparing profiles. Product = 7.5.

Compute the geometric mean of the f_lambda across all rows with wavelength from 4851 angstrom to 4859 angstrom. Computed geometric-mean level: 17.4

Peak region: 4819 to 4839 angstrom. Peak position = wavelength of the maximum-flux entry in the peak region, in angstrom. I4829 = 4825.0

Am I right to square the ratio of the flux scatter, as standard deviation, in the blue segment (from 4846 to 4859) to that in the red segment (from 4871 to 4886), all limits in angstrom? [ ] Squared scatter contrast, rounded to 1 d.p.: 0.3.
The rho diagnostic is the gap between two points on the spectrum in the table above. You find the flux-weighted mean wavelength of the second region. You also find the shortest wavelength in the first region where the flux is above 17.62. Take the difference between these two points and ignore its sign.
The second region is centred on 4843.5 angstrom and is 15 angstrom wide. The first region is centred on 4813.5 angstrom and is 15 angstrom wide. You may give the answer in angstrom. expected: 36.3 angstrom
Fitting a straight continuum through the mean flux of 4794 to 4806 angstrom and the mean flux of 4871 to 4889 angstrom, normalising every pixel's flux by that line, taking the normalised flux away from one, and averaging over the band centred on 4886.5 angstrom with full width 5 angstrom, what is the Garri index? -0.026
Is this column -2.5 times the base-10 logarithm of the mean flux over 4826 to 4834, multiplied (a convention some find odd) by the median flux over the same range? -55.0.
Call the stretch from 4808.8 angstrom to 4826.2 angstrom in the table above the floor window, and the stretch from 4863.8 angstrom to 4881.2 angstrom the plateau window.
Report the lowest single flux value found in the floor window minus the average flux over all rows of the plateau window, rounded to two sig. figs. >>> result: -1.6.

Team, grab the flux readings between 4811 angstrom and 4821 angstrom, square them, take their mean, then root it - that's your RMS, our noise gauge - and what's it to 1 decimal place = 17.3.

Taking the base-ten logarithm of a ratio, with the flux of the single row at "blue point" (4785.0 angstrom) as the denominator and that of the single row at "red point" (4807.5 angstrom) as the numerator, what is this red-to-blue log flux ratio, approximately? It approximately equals -0.02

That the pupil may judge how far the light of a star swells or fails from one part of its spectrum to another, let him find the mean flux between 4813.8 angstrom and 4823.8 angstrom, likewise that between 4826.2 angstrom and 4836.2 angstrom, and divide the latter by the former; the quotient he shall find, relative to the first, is 0.97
